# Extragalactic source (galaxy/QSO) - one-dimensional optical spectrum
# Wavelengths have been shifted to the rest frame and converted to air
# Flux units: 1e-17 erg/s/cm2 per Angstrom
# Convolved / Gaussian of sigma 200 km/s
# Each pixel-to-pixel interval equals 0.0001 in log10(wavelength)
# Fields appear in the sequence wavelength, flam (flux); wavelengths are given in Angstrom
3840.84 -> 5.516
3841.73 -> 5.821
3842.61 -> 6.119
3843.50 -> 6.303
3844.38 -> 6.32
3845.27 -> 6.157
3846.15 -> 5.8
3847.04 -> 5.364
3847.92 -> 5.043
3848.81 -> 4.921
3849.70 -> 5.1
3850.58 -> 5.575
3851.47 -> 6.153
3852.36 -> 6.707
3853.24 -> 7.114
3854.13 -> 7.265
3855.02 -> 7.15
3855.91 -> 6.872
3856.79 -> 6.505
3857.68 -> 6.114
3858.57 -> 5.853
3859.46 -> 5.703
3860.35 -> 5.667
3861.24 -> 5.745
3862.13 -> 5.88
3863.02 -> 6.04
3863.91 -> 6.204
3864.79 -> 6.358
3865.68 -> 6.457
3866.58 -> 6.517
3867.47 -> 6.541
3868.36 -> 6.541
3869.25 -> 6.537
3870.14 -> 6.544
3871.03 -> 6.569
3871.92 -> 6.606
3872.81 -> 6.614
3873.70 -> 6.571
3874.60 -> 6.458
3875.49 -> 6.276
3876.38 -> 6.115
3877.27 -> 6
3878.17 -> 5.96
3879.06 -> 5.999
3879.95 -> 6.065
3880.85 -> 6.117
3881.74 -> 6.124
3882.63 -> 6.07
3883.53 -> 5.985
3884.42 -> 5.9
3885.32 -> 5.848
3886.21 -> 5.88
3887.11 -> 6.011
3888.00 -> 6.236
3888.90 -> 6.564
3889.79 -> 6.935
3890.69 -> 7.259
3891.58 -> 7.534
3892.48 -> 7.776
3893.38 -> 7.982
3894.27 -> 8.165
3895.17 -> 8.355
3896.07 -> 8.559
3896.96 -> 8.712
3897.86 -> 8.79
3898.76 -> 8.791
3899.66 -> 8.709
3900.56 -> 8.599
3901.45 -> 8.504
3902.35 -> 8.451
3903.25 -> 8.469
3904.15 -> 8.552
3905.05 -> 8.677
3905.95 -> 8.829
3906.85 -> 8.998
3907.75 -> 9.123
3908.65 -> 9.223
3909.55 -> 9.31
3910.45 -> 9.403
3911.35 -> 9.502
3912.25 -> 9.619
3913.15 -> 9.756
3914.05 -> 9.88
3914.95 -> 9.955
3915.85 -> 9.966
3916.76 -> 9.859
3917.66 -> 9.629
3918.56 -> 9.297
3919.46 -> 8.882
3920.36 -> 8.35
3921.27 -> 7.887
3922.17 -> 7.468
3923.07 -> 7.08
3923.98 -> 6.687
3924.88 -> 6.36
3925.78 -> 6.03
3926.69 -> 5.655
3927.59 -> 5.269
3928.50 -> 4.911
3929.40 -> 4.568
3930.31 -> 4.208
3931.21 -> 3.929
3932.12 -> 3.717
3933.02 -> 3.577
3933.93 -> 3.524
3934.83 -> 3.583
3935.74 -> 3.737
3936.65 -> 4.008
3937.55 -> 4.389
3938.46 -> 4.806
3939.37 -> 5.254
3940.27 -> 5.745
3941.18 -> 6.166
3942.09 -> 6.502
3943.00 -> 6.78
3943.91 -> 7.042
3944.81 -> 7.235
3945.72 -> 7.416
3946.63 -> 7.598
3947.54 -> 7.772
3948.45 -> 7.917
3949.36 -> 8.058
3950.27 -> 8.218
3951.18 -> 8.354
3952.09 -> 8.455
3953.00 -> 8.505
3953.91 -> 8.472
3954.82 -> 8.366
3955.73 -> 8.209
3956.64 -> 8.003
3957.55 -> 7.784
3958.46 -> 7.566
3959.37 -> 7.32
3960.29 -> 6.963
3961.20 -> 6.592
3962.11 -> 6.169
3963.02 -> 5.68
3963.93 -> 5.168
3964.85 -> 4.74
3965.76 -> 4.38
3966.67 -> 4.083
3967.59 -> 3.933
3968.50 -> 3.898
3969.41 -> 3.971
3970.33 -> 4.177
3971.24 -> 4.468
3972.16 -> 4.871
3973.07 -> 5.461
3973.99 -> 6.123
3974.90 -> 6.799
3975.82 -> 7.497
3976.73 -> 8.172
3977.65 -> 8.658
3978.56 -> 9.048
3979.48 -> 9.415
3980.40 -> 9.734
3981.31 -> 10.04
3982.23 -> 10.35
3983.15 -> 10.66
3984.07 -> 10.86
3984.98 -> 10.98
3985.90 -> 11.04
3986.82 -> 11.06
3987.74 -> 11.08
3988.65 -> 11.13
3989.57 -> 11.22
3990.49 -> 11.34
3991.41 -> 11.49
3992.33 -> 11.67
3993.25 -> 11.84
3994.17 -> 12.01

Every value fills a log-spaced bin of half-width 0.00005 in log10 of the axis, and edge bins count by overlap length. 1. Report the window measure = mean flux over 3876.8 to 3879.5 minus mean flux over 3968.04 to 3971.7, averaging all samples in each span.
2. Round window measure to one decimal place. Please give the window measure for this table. 1.9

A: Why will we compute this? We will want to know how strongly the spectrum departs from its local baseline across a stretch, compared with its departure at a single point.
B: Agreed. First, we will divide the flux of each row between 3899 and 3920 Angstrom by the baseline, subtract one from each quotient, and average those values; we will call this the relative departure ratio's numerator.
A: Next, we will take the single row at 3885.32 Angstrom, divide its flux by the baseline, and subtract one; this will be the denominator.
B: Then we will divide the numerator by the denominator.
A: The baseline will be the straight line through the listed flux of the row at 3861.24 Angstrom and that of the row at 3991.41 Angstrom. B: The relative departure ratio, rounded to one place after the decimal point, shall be -1.2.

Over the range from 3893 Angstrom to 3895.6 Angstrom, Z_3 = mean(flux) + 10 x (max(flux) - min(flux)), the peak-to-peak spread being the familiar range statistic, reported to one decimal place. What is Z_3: 11.9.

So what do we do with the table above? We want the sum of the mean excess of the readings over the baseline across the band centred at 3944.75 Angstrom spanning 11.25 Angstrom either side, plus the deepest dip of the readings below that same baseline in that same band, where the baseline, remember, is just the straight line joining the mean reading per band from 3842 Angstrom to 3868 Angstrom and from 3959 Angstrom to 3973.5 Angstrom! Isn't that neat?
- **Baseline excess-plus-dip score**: 3.2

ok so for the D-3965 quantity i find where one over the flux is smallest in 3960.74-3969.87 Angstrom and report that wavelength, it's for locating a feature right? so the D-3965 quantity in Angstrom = 3961.20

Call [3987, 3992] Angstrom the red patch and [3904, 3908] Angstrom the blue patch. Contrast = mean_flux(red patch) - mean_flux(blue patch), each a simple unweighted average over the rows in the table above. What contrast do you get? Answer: 2.4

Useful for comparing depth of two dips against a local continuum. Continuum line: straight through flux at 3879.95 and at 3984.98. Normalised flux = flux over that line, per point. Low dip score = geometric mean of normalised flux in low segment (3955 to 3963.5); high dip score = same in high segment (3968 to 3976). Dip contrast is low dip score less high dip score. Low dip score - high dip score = 0.23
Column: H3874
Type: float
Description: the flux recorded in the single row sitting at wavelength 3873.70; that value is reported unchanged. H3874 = 6.571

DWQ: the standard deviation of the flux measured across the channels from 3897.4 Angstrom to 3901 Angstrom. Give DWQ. 0.1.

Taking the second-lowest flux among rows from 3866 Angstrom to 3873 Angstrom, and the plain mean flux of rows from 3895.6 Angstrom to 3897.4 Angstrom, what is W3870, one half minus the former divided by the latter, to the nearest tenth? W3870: -0.3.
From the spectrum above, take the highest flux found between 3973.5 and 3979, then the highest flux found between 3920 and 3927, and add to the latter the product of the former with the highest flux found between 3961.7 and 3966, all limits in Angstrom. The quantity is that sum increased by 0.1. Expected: 64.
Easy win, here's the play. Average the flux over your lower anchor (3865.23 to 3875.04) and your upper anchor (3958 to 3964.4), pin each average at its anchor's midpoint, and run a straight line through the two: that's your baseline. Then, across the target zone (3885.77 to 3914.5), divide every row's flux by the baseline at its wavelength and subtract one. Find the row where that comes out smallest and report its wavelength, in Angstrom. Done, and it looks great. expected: 3886.21 Angstrom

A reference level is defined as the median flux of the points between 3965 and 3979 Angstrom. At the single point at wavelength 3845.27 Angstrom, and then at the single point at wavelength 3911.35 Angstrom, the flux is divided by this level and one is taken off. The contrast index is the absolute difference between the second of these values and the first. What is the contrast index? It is 0.69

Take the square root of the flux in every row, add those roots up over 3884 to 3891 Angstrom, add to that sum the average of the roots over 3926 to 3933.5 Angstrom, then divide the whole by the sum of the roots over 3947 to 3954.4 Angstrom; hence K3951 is 0.97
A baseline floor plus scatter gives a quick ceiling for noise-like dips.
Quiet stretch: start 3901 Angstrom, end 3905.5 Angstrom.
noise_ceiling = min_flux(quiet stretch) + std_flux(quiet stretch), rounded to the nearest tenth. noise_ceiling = 8.5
